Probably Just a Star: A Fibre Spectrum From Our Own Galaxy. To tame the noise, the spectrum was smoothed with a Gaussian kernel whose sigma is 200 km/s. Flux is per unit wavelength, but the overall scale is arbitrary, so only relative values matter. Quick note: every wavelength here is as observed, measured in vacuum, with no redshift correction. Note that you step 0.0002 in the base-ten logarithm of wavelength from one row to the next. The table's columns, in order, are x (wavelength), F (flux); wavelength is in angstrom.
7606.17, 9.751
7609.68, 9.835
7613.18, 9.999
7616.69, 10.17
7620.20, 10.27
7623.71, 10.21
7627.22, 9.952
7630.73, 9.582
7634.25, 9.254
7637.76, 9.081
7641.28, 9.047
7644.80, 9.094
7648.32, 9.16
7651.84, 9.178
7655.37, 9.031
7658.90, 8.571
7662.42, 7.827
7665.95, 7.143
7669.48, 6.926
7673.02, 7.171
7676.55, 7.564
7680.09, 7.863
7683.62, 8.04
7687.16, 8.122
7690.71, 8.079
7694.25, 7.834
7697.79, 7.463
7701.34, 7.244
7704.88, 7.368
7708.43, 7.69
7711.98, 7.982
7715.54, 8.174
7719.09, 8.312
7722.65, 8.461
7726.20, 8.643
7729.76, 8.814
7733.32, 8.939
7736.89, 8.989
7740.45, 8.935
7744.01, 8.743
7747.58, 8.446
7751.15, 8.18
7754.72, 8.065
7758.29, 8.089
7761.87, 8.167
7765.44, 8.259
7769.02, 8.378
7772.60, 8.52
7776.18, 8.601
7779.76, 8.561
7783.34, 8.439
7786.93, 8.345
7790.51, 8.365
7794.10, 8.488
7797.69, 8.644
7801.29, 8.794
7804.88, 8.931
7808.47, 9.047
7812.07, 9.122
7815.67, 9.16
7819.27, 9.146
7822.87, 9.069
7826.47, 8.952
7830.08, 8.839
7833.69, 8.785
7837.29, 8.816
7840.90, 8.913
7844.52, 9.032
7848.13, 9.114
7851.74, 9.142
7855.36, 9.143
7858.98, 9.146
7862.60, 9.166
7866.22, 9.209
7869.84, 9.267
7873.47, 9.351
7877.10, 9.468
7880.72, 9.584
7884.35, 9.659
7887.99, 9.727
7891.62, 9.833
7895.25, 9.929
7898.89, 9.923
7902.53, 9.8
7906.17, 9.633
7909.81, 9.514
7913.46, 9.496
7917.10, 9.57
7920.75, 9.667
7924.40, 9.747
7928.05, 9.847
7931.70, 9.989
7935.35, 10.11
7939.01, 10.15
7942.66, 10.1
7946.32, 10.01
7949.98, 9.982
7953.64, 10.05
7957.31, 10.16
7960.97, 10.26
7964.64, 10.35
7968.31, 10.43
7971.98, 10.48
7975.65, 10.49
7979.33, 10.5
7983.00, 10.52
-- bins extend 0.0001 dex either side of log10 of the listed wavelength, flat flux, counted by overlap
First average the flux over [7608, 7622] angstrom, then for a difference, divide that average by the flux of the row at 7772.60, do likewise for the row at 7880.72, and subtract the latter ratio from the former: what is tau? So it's 0.13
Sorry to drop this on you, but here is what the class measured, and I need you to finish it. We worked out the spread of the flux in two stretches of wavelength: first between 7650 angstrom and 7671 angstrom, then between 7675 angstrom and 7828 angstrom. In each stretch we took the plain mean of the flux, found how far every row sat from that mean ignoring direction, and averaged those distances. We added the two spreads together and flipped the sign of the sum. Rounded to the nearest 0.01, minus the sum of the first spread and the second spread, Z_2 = -1.22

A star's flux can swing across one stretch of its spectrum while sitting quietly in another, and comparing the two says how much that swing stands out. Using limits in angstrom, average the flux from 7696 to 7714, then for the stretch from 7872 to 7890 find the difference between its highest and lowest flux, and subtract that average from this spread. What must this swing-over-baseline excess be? -7.2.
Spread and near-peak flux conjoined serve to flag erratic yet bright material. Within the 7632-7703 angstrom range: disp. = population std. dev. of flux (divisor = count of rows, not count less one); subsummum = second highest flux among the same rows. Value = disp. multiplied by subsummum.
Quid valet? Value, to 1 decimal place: 7.2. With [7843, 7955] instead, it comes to 3.5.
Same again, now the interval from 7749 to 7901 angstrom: 5.0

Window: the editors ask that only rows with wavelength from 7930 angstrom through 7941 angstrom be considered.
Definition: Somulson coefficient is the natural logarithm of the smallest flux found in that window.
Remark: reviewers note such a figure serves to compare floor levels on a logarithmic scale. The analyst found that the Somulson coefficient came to 2.30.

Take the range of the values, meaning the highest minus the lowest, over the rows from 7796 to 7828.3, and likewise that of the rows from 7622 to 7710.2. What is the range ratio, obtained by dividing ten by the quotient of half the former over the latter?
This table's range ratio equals 127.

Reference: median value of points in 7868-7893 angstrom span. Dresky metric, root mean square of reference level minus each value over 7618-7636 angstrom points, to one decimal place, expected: 0.5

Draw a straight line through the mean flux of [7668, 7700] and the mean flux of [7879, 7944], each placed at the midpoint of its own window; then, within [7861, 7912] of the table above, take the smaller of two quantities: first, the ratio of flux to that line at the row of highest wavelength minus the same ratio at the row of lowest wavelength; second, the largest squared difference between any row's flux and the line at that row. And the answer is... -0.01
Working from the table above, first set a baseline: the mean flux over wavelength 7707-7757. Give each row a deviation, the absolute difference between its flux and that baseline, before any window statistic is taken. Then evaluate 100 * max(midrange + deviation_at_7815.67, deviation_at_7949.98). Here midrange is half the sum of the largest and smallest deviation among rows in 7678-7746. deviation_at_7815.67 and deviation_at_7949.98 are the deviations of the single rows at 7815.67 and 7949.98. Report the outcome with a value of 153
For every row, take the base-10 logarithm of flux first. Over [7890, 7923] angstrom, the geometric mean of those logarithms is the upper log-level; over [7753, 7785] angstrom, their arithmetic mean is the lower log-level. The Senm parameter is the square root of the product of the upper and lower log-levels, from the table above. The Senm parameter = 0.954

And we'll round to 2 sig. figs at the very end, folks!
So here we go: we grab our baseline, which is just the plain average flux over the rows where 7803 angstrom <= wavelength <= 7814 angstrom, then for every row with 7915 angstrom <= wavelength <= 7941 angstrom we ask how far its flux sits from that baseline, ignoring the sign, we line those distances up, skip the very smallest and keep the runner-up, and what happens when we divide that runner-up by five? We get 0.13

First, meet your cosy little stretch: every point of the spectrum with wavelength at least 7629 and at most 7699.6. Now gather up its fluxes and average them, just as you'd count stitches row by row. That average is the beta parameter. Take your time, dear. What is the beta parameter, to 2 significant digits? 8.3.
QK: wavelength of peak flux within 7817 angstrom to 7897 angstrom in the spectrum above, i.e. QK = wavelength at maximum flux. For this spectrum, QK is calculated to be 7895.25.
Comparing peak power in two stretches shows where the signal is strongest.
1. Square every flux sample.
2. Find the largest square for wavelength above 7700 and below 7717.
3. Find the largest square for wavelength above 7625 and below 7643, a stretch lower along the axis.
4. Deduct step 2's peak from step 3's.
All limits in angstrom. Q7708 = 32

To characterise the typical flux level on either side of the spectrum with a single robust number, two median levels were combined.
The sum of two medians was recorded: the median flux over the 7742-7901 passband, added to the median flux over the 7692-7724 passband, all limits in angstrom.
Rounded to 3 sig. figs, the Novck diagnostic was 16.8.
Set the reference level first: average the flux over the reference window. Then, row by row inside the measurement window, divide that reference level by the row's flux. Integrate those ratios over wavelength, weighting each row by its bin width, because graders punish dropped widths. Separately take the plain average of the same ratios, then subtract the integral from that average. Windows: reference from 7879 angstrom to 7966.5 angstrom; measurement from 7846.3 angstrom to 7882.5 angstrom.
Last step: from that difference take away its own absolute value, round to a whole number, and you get -75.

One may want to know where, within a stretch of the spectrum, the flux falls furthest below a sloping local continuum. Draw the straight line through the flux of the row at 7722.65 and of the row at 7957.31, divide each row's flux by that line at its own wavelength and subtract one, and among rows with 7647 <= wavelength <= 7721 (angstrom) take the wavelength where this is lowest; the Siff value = 7669.48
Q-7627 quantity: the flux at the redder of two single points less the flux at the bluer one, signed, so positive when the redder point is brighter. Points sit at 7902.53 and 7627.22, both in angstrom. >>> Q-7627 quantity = -0.2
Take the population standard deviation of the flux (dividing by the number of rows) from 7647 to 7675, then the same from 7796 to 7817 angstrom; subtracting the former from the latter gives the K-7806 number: -0.7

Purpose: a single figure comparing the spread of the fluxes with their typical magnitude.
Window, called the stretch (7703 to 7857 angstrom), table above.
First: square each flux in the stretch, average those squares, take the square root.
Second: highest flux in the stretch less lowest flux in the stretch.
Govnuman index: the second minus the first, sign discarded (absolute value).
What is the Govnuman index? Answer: 6.8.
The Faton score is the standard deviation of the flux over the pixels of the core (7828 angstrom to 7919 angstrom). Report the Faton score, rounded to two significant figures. 0.35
